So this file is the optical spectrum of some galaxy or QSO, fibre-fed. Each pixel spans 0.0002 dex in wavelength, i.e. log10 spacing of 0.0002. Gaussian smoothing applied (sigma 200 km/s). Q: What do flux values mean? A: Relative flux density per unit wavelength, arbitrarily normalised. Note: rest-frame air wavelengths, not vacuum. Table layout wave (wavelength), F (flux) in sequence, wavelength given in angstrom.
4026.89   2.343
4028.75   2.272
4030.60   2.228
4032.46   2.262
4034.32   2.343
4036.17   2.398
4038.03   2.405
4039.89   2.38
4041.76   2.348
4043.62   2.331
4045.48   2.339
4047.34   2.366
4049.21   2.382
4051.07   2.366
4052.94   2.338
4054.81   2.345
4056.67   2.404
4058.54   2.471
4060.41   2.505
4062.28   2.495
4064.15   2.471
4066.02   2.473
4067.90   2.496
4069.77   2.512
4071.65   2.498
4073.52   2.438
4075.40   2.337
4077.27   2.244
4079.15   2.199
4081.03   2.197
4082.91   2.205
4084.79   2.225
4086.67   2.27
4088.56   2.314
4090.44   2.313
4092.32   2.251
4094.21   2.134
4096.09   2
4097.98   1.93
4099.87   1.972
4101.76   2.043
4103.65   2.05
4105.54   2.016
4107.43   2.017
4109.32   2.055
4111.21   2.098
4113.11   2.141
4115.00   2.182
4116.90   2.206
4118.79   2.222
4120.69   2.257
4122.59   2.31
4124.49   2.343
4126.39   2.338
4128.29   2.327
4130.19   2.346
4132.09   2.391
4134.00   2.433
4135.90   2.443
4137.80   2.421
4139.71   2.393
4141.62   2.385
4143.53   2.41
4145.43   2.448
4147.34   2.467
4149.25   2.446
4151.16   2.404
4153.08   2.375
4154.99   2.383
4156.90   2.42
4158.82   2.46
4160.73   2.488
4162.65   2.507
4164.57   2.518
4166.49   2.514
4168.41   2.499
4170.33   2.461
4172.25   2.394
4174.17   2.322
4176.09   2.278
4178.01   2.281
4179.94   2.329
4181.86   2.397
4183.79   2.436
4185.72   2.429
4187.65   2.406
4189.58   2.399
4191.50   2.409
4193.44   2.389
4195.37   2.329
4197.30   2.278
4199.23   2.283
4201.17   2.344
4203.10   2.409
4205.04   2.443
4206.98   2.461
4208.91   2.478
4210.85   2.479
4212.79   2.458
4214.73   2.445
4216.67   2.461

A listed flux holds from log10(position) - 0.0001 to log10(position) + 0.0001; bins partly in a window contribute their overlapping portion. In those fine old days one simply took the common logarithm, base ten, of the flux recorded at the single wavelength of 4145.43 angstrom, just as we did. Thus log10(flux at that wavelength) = 0.389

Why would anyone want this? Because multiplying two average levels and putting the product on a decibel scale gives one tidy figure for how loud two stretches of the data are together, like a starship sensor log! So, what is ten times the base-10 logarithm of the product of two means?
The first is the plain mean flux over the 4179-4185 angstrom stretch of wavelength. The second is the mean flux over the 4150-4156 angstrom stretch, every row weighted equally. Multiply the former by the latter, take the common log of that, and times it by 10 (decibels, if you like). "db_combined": 7.6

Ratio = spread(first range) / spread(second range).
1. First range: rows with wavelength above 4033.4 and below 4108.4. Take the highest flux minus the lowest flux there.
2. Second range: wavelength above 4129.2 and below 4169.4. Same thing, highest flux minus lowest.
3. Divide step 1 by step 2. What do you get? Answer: 3.4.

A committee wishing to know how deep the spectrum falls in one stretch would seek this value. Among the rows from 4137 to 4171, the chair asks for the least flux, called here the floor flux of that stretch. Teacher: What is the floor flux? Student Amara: 2.375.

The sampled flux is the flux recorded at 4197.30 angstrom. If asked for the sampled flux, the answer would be 2.278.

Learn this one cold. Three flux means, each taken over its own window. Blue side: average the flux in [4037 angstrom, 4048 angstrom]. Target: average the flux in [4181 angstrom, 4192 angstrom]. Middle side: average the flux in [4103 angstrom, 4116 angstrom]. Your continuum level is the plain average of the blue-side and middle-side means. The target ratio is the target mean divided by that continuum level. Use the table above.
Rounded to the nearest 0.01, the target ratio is 1.09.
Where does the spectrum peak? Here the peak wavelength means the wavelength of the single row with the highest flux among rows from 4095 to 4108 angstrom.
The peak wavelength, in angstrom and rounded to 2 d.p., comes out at 4103.65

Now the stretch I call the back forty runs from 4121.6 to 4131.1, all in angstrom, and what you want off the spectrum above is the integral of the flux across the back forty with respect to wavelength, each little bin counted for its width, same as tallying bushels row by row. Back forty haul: 22.2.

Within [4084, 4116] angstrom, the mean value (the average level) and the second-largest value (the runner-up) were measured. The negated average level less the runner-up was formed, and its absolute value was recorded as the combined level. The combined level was 4.43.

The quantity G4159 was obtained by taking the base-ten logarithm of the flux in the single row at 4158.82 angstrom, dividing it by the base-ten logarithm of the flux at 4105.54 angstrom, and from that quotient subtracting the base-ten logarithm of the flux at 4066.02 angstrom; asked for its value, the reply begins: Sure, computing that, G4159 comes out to 0.89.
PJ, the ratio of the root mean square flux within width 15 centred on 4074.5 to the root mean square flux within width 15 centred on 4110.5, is 1.13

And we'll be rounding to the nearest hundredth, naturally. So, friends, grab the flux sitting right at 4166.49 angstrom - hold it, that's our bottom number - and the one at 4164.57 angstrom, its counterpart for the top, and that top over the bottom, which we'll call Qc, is 1.00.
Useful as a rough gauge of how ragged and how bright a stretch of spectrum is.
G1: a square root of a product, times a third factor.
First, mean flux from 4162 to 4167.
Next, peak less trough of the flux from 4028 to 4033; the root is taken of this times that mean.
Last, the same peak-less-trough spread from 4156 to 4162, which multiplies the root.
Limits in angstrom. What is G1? 0.0226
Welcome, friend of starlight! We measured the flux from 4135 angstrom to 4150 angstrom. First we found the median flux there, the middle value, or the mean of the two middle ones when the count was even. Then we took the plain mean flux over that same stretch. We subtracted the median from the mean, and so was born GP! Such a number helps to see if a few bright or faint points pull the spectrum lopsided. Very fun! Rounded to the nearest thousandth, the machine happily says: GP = -0.005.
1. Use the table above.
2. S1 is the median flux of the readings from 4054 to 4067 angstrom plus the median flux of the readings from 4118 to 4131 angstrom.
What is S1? 4.80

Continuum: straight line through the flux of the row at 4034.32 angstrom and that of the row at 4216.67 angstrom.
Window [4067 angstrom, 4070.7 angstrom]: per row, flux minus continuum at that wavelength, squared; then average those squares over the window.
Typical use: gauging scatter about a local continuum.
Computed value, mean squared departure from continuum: 0.019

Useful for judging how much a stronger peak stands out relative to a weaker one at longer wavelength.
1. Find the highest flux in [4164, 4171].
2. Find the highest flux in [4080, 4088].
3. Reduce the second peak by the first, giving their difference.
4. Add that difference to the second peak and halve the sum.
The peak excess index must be 1.01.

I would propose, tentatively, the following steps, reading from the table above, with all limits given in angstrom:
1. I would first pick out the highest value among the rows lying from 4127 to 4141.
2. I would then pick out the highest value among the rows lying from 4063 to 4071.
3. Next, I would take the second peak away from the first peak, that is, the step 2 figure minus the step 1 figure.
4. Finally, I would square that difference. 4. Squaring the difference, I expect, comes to 0.005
